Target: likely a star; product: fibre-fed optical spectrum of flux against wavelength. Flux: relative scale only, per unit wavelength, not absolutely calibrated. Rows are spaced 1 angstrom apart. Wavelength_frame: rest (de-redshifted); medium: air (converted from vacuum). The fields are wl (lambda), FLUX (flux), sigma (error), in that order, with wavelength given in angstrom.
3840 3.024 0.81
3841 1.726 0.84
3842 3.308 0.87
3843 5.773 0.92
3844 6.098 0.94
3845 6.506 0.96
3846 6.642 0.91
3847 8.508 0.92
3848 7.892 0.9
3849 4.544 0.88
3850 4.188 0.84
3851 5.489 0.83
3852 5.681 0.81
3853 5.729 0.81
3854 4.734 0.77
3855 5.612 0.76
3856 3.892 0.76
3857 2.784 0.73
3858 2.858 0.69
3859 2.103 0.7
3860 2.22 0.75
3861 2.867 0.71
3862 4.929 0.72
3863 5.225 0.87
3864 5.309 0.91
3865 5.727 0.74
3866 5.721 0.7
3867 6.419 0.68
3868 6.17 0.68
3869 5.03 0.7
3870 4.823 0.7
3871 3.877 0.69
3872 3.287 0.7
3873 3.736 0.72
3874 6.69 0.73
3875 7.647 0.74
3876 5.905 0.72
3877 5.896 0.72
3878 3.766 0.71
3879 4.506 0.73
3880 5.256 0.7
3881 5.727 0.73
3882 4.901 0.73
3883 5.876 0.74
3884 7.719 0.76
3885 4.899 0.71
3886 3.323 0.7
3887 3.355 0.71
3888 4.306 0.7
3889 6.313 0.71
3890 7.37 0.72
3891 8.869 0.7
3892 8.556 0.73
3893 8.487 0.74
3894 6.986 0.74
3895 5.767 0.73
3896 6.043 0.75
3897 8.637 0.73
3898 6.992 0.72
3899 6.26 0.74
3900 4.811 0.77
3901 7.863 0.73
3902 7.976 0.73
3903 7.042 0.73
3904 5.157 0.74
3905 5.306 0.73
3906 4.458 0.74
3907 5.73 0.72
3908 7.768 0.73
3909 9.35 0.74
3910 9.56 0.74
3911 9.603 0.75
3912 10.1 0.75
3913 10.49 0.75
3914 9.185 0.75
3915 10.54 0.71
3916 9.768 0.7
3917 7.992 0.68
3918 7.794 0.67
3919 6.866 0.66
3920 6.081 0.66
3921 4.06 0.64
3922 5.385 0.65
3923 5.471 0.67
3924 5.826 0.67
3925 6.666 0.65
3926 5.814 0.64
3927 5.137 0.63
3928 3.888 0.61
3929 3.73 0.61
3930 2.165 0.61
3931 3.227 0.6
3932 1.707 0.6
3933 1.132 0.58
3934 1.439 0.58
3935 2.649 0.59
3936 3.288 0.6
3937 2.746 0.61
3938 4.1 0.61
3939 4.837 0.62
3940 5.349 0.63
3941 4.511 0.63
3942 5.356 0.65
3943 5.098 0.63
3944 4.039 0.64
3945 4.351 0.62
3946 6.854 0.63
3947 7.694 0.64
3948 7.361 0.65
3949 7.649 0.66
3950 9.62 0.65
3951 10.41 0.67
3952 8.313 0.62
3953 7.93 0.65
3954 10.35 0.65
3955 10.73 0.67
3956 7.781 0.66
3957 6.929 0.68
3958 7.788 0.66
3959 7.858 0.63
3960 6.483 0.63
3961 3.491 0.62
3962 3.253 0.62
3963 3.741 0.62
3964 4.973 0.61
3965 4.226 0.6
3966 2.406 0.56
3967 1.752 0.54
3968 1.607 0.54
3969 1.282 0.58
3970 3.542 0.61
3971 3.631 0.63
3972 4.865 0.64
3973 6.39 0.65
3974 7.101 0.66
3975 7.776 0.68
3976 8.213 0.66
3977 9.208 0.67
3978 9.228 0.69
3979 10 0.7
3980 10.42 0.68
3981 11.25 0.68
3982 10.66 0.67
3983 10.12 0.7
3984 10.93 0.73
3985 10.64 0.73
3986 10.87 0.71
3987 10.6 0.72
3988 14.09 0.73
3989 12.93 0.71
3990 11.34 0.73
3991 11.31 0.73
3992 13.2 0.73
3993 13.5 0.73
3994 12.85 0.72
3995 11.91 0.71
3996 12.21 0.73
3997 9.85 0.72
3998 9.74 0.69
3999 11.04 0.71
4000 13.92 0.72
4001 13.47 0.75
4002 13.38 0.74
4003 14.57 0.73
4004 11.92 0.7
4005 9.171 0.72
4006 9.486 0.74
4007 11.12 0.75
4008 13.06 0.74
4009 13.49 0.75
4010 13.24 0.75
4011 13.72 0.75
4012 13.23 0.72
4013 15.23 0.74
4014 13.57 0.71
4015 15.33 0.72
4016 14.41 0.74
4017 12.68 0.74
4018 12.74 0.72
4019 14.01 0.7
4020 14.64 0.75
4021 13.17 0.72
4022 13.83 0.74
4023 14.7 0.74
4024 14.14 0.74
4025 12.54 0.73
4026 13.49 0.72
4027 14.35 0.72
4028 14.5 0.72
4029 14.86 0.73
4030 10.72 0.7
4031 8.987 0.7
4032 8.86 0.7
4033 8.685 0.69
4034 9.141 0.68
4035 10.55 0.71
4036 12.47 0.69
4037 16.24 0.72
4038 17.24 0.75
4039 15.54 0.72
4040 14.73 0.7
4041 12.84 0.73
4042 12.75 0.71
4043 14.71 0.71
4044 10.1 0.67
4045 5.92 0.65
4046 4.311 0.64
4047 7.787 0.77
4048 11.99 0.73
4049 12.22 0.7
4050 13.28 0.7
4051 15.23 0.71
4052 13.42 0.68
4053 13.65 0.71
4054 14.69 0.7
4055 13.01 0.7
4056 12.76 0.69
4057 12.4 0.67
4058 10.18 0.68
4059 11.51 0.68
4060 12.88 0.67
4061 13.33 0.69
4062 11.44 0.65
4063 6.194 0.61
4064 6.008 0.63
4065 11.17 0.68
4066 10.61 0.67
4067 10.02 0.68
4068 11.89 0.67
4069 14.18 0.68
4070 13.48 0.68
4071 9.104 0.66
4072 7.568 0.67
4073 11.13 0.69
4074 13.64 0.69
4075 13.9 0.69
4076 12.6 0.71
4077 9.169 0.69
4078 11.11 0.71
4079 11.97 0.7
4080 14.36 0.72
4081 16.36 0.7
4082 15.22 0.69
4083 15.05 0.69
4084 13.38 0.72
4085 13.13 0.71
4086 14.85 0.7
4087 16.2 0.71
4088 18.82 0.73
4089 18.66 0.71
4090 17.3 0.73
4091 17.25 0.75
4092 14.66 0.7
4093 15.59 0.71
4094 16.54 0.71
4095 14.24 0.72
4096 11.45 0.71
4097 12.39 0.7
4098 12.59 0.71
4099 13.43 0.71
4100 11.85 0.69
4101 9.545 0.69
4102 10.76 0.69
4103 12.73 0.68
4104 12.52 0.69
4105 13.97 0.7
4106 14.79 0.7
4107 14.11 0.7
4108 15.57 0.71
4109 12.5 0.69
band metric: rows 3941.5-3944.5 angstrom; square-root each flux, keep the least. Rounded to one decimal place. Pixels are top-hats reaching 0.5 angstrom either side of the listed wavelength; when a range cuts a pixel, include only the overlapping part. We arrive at 2.0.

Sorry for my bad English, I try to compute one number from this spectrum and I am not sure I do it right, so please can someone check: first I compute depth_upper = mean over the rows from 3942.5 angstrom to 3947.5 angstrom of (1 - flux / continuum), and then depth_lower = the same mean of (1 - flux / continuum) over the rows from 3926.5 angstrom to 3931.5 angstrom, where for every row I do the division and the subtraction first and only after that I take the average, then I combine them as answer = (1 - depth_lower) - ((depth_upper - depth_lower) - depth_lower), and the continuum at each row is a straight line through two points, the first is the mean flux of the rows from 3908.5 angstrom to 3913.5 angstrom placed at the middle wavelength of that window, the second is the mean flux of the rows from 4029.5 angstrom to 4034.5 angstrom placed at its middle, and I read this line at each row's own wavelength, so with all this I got 1.2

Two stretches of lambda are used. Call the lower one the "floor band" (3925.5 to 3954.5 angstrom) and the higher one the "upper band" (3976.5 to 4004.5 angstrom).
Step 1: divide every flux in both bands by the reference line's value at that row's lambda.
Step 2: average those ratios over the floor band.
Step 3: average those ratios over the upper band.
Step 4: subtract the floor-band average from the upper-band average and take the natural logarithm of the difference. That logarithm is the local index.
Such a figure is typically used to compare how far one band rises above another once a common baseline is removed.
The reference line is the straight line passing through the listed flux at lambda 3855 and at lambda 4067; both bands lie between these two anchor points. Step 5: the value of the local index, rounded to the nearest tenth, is -0.4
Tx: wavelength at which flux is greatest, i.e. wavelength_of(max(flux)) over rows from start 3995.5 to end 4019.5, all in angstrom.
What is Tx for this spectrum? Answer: 4015 angstrom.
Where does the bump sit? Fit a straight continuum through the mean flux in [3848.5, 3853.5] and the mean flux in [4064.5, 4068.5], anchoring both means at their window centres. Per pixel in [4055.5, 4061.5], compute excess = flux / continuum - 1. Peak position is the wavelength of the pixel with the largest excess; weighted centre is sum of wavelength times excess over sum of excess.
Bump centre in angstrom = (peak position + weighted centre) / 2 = 4059.9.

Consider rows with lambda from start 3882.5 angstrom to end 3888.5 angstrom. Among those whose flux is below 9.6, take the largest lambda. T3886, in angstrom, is 3888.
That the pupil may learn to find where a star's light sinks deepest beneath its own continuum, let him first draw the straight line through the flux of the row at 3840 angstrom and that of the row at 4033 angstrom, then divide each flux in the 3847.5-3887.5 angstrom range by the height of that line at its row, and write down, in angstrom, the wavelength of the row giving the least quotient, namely 3859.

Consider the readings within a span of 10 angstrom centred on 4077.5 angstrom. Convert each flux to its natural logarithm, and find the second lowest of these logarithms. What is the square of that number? 5.8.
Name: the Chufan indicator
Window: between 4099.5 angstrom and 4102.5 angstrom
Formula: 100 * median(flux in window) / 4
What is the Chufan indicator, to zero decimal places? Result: 269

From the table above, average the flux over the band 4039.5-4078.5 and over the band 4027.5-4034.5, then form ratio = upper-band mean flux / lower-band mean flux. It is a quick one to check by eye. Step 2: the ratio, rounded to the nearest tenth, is 1.1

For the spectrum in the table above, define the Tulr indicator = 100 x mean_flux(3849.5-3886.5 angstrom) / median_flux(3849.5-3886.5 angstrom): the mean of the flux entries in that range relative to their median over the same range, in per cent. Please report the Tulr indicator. 97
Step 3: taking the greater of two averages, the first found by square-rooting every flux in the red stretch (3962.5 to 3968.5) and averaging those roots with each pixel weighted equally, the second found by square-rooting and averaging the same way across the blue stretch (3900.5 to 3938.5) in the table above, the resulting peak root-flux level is 2.37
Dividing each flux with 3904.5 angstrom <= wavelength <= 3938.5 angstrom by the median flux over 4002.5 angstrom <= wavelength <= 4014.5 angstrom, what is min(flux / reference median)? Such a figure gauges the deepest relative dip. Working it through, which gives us 0.09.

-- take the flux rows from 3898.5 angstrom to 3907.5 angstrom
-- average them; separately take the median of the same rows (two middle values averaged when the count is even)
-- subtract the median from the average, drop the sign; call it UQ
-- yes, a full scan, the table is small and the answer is 0.34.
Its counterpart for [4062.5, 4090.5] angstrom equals 0.50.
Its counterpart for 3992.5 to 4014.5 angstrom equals 0.71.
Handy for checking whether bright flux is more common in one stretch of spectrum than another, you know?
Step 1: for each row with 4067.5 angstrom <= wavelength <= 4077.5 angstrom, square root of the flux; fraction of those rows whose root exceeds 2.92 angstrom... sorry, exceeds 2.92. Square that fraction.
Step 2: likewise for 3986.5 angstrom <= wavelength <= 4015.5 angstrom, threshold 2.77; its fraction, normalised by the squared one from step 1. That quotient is 1.2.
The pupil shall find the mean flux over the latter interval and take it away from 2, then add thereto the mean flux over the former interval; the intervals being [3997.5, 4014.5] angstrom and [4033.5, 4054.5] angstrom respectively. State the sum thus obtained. 2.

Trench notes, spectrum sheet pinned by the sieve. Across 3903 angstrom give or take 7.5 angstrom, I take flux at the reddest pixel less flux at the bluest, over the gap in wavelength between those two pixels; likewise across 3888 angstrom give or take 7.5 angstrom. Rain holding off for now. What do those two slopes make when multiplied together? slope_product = 0.00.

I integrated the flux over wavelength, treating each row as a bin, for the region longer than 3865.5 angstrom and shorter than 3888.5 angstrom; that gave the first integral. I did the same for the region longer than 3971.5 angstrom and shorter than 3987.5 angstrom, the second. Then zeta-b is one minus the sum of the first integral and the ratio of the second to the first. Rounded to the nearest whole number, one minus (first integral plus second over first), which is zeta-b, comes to -119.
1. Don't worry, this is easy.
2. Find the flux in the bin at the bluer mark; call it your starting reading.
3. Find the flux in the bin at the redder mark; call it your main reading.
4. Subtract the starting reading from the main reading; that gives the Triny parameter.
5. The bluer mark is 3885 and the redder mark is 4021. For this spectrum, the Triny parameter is 8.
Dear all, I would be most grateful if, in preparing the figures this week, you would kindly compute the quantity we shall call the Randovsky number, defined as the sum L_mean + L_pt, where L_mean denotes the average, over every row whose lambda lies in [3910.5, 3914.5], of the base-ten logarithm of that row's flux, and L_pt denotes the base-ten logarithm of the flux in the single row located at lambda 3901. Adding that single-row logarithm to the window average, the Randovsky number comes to 1.9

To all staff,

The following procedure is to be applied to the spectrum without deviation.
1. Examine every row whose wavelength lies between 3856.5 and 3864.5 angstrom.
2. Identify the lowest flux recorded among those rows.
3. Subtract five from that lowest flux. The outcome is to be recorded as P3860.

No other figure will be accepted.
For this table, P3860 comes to -3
